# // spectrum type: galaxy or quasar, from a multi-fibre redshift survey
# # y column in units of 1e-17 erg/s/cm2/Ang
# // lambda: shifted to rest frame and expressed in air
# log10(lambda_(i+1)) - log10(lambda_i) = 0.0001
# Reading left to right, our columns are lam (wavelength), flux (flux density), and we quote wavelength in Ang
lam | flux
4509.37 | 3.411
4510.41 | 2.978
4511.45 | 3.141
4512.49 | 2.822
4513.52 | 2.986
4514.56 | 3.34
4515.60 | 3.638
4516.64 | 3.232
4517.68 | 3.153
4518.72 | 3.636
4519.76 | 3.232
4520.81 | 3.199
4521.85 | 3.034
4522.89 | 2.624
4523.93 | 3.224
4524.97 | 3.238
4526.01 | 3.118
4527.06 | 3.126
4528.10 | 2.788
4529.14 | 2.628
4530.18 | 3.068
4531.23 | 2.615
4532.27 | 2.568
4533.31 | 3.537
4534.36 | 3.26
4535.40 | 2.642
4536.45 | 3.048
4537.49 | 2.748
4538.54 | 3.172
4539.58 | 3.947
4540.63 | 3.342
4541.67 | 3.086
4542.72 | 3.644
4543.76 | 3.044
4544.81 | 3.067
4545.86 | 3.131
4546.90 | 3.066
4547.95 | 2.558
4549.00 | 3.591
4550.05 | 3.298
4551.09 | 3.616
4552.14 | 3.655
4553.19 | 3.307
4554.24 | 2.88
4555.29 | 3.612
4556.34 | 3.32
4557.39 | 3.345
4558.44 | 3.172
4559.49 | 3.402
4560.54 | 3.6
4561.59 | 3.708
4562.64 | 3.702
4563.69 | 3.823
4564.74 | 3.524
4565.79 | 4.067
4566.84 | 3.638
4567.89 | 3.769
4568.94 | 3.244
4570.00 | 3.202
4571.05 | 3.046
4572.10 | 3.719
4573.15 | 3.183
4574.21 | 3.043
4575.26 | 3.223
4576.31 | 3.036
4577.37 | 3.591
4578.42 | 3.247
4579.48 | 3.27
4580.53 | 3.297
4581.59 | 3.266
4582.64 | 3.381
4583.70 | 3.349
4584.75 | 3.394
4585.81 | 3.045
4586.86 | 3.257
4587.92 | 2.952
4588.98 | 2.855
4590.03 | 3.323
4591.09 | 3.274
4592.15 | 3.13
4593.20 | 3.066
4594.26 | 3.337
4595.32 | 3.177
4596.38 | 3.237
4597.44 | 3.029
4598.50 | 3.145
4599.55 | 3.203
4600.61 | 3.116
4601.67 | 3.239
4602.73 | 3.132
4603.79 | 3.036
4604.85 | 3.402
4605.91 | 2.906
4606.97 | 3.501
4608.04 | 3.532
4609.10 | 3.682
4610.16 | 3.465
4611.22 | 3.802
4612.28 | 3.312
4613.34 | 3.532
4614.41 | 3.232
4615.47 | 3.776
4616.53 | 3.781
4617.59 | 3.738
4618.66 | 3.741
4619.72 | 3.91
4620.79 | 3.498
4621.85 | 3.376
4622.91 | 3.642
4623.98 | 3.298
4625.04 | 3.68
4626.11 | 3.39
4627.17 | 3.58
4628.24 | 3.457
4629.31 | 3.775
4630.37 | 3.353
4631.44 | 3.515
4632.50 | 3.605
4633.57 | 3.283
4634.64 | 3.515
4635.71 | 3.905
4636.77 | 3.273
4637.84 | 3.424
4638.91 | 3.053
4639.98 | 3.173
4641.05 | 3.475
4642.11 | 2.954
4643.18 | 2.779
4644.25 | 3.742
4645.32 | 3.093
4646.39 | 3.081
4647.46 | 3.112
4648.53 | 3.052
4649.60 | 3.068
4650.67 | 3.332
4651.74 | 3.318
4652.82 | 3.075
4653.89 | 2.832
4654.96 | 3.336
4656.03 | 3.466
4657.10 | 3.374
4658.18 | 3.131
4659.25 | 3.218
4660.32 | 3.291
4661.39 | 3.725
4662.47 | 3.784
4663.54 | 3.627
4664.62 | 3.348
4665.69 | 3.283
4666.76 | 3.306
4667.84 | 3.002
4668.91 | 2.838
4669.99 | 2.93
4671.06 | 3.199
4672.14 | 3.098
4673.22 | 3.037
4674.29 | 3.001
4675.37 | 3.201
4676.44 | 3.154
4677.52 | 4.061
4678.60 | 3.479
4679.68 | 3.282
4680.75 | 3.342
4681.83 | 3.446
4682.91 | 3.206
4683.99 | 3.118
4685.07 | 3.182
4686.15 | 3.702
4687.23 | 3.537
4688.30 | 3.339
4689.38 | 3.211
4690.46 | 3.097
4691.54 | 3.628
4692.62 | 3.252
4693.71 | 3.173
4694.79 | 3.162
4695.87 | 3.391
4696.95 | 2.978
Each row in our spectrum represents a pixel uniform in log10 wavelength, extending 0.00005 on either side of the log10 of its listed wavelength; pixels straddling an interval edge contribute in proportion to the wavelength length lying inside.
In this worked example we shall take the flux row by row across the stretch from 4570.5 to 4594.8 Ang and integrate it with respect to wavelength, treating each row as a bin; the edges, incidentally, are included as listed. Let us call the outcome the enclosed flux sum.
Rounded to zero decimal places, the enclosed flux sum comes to 78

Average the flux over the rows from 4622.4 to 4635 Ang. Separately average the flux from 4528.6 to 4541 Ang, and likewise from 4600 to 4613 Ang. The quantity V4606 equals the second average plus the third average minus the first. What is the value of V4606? 2.88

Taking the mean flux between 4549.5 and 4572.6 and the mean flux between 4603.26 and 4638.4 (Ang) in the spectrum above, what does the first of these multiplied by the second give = 12.2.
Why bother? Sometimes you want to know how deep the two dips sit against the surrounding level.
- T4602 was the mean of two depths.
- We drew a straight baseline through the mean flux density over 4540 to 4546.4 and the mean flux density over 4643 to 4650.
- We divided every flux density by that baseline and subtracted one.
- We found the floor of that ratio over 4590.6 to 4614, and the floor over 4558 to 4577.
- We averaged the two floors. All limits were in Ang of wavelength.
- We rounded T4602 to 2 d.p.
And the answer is -0.07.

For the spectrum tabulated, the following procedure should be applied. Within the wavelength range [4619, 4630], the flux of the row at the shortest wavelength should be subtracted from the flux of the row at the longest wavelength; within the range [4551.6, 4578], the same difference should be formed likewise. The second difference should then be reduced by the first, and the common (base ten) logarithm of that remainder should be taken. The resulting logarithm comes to -1.1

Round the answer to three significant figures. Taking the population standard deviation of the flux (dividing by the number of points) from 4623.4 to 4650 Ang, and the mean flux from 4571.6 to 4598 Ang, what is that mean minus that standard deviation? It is 2.95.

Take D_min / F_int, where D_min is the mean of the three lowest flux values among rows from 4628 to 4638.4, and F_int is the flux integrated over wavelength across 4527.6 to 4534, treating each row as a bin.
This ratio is 0.18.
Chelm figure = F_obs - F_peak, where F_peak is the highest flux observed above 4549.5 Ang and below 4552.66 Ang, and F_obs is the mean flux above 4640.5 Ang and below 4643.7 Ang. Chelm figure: -0.6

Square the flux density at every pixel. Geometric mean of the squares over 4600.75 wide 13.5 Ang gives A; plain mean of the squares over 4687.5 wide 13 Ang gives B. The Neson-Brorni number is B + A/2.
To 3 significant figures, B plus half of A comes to 16.2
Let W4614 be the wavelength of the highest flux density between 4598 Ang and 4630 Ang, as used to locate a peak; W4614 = 4619.72 Ang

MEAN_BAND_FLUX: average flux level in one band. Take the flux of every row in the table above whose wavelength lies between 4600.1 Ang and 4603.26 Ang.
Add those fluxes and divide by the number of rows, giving 3.16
